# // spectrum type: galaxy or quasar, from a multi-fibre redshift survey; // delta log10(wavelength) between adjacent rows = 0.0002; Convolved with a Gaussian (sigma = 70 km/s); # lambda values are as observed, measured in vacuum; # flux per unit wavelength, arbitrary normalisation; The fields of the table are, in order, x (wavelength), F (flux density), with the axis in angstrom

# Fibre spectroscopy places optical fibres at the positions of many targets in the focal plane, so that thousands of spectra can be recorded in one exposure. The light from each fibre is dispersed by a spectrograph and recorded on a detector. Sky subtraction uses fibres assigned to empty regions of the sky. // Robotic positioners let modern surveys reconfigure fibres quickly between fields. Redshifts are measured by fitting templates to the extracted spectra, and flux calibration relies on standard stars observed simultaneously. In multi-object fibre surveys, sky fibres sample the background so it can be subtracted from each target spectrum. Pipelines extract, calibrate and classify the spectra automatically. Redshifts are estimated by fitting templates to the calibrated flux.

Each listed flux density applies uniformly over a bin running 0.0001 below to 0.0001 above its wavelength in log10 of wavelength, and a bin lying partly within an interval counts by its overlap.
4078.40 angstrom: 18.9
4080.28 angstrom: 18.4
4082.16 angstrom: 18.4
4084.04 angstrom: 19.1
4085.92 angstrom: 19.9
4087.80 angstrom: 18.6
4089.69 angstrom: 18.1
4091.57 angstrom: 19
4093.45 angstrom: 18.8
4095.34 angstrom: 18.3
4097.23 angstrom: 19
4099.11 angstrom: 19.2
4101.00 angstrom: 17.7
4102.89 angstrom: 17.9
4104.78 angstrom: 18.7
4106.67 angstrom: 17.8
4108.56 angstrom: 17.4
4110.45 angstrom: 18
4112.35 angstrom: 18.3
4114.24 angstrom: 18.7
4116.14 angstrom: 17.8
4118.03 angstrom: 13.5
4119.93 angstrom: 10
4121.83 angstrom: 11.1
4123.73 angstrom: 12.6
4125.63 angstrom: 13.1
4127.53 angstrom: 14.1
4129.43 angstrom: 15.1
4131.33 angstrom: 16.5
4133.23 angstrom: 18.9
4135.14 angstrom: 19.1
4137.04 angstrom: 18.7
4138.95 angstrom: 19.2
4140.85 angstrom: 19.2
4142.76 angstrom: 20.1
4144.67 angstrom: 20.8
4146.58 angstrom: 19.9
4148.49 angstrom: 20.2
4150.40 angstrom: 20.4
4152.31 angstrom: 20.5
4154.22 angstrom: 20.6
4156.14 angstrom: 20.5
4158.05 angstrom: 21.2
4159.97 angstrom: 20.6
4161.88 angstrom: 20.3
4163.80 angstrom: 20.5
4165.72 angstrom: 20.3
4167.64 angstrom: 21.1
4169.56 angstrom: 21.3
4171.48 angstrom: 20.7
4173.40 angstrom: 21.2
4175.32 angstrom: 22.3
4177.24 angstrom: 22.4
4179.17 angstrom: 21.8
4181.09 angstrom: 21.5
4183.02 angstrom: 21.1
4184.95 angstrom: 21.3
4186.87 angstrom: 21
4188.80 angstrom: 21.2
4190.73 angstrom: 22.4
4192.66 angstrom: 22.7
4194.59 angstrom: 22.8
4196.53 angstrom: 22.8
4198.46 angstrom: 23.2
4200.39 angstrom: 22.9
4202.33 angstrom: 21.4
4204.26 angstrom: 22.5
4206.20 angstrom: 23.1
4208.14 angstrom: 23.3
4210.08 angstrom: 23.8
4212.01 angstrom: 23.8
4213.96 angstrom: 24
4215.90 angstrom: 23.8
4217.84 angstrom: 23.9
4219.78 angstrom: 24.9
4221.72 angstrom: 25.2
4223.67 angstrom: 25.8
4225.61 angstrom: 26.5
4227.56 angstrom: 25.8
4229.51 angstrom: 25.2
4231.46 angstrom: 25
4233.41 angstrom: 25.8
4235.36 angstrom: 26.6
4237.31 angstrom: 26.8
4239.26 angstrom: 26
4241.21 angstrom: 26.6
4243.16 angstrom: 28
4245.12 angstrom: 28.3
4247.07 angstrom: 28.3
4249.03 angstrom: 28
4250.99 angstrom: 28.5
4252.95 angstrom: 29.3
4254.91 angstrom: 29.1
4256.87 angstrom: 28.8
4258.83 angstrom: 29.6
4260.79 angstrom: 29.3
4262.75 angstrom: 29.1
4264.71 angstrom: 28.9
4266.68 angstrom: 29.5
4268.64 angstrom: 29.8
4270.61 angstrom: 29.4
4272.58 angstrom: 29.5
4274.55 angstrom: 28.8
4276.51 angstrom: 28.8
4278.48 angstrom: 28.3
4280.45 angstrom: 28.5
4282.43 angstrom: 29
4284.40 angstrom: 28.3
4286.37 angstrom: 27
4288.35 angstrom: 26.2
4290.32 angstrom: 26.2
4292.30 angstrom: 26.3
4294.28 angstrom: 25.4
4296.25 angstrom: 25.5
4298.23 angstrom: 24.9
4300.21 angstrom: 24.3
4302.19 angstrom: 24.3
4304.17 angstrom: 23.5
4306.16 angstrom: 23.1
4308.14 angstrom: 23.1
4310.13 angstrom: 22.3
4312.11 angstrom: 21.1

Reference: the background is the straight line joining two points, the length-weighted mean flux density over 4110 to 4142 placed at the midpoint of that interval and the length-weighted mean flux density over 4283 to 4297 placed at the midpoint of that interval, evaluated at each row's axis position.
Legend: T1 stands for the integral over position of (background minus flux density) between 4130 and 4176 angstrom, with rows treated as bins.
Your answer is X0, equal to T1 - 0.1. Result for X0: -106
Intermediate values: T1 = -106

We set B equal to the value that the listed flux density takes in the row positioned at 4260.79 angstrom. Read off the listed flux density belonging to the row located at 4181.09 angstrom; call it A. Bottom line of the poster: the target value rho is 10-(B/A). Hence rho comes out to 8.64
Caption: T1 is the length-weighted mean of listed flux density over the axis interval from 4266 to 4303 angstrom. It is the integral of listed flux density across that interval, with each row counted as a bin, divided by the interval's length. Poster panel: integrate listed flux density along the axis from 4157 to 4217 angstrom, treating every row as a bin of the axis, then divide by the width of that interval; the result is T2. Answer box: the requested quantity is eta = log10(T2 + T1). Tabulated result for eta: 1.69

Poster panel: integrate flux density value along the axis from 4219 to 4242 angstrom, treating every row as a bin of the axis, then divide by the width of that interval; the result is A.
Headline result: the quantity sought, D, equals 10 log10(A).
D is 14.1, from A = 26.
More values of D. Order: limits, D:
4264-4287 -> 14.6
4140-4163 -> 13.1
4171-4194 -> 13.4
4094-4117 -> 12.6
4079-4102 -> 12.7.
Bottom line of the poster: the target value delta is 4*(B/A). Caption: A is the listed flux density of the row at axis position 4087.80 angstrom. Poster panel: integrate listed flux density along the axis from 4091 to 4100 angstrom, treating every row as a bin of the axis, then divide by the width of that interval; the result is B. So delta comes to 4.1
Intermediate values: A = 18.6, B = 18.9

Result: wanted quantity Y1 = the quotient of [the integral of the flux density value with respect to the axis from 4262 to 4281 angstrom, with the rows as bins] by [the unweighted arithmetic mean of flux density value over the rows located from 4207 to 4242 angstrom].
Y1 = 22.0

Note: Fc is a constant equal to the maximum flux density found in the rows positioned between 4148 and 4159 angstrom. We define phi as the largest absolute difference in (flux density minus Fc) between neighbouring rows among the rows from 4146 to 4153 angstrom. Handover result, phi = 0.30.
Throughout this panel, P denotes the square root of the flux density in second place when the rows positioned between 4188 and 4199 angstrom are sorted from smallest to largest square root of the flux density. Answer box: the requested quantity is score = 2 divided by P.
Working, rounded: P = 4.73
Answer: 0.42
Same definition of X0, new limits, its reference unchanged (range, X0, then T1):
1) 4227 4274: -187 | -187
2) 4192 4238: -114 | -114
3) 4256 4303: -89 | -89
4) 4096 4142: -50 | -50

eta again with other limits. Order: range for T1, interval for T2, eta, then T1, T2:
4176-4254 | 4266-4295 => 1.72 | 24.4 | 28.1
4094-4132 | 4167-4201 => 1.58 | 16.3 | 21.9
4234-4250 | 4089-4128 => 1.64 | 27.3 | 16.6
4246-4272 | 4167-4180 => 1.70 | 29.0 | 21.6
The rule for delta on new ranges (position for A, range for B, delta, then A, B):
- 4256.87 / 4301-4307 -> 3.3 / 28.8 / 23.6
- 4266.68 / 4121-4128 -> 1.7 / 29.5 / 12.7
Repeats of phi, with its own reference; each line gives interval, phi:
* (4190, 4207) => 1.50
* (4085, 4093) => 1.30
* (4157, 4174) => 0.80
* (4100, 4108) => 0.90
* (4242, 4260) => 0.80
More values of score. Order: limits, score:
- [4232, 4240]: 0.39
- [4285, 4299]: 0.40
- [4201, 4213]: 0.42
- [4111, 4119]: 0.47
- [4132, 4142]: 0.46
